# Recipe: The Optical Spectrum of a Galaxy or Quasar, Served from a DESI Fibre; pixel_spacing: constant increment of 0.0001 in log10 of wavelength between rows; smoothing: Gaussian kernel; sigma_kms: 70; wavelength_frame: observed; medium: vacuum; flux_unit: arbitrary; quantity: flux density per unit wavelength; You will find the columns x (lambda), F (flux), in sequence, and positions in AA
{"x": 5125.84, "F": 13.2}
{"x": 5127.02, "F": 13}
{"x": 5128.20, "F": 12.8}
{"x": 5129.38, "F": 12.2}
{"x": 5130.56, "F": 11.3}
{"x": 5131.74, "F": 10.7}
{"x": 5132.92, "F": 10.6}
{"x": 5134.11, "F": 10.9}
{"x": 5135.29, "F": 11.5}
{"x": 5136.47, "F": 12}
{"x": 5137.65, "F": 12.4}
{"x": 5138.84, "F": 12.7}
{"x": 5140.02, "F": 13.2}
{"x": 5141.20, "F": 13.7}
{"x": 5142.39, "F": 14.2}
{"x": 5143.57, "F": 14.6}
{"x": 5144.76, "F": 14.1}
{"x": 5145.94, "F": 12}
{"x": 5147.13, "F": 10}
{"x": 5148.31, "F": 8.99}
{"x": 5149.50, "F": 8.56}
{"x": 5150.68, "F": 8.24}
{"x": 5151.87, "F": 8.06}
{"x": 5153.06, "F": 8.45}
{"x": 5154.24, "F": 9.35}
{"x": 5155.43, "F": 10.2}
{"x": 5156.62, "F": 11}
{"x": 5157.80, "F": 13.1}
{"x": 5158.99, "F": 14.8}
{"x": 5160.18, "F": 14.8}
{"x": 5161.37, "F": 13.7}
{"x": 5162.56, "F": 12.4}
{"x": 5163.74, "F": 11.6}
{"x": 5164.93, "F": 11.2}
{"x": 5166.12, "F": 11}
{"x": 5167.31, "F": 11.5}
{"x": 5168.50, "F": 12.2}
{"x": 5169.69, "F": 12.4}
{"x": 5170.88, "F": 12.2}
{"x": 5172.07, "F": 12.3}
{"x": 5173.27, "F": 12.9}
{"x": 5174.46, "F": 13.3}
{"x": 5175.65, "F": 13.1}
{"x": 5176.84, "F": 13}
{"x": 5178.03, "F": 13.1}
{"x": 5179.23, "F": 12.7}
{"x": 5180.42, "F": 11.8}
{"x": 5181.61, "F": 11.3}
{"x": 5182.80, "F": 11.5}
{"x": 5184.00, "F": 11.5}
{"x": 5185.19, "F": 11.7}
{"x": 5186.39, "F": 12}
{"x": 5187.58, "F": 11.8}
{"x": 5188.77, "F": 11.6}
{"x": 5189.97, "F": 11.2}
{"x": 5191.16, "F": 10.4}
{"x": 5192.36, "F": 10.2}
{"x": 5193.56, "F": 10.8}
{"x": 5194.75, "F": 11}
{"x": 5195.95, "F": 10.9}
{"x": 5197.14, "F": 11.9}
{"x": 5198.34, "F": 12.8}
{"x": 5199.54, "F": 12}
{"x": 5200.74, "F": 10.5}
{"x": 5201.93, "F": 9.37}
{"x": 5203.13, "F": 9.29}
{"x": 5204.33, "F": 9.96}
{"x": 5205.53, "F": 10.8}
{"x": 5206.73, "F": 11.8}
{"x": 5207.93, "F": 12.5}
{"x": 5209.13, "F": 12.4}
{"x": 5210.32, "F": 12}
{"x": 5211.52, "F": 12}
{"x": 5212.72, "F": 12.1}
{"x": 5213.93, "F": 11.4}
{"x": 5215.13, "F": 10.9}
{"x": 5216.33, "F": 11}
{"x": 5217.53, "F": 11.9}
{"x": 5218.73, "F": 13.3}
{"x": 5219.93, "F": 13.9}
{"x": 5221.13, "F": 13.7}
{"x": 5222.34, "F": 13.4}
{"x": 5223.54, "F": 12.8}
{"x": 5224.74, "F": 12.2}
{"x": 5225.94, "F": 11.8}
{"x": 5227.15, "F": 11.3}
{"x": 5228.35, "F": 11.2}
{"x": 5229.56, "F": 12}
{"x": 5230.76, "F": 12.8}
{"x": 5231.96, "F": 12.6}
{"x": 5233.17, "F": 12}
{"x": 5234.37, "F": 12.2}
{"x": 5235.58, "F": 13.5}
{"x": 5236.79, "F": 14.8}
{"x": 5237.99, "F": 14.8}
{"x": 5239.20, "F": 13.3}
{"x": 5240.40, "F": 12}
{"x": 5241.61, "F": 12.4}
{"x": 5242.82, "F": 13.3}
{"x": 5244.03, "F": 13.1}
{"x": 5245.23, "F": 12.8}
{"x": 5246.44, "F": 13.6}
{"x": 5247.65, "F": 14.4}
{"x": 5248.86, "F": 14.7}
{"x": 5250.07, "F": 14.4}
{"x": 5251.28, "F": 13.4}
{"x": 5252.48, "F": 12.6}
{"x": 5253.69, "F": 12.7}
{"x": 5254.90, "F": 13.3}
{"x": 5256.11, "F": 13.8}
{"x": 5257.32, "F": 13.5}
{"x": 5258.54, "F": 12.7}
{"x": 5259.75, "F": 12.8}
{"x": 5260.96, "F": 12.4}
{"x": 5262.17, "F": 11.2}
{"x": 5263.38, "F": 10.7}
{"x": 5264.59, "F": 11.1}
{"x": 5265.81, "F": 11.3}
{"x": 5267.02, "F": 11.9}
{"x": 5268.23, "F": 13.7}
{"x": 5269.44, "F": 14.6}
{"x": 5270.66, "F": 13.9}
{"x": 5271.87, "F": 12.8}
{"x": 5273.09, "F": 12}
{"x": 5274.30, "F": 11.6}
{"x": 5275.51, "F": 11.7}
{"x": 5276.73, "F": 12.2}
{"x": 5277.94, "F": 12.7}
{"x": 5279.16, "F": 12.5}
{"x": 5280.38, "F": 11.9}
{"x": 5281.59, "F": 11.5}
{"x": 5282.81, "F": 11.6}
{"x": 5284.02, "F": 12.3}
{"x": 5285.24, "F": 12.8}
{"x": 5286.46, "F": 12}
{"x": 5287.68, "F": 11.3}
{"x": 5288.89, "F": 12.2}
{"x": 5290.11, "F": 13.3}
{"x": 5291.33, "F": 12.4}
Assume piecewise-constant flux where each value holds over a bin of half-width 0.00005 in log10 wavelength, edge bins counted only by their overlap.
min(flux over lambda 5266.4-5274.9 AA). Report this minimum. 11.6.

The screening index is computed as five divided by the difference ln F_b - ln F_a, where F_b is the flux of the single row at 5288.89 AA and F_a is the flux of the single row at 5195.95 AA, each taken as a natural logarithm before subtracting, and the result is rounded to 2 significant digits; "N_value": 44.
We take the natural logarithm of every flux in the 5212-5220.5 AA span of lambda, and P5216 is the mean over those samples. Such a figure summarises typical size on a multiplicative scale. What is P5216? 2.49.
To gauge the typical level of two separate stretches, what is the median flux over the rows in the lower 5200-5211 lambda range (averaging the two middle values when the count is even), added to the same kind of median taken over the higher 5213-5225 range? 23.3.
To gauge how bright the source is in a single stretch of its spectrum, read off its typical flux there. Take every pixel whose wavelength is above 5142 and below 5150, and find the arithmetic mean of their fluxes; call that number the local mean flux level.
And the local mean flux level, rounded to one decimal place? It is 11.8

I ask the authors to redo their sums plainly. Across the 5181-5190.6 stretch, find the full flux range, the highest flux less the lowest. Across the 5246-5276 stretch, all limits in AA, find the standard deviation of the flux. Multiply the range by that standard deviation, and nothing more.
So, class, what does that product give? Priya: 0.9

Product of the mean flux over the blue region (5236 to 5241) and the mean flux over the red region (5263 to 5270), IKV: 168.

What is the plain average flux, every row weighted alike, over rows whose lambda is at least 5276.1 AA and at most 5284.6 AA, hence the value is 12.1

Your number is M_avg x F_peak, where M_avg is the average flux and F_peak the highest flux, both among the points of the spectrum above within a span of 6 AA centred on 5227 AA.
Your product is 143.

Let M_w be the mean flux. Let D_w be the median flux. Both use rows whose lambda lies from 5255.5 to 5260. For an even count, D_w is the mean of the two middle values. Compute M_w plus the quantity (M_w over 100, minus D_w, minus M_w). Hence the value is -13.0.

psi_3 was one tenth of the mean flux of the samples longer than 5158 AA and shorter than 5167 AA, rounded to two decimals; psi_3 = 1.28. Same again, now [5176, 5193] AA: 1.17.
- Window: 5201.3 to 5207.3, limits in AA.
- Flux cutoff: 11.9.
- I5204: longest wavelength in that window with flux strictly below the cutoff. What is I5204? 5206.73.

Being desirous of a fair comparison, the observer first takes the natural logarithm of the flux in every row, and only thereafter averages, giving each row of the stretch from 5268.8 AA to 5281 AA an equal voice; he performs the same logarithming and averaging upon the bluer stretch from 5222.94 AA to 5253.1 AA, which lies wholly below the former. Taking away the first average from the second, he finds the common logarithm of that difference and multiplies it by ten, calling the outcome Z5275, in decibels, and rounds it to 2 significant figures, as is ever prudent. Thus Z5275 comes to -15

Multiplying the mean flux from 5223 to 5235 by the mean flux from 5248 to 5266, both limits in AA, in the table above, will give 154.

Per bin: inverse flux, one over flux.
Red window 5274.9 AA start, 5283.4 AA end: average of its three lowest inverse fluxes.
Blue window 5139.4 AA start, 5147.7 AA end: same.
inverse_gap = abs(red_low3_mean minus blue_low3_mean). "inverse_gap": 0.0103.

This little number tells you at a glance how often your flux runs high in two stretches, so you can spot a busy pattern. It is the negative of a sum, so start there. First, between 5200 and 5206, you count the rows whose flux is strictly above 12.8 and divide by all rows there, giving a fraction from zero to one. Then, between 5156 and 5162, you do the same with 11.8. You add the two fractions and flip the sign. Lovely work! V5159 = -0.80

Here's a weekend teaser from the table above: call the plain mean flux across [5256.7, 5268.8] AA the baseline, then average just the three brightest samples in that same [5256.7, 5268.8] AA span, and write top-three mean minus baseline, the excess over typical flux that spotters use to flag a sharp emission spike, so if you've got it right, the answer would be 1.2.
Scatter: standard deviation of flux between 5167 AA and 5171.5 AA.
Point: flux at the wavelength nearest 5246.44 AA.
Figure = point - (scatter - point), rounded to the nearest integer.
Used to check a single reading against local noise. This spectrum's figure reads 27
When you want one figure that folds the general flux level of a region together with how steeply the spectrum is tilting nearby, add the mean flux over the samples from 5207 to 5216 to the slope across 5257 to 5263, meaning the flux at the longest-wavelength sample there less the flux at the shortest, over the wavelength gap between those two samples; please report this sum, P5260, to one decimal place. 11.4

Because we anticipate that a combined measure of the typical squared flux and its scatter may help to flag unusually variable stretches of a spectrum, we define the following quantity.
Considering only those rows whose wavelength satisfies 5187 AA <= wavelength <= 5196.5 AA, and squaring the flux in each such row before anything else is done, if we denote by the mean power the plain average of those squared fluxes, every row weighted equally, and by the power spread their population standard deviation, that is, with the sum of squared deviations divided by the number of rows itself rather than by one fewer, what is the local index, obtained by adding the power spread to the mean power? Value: 132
